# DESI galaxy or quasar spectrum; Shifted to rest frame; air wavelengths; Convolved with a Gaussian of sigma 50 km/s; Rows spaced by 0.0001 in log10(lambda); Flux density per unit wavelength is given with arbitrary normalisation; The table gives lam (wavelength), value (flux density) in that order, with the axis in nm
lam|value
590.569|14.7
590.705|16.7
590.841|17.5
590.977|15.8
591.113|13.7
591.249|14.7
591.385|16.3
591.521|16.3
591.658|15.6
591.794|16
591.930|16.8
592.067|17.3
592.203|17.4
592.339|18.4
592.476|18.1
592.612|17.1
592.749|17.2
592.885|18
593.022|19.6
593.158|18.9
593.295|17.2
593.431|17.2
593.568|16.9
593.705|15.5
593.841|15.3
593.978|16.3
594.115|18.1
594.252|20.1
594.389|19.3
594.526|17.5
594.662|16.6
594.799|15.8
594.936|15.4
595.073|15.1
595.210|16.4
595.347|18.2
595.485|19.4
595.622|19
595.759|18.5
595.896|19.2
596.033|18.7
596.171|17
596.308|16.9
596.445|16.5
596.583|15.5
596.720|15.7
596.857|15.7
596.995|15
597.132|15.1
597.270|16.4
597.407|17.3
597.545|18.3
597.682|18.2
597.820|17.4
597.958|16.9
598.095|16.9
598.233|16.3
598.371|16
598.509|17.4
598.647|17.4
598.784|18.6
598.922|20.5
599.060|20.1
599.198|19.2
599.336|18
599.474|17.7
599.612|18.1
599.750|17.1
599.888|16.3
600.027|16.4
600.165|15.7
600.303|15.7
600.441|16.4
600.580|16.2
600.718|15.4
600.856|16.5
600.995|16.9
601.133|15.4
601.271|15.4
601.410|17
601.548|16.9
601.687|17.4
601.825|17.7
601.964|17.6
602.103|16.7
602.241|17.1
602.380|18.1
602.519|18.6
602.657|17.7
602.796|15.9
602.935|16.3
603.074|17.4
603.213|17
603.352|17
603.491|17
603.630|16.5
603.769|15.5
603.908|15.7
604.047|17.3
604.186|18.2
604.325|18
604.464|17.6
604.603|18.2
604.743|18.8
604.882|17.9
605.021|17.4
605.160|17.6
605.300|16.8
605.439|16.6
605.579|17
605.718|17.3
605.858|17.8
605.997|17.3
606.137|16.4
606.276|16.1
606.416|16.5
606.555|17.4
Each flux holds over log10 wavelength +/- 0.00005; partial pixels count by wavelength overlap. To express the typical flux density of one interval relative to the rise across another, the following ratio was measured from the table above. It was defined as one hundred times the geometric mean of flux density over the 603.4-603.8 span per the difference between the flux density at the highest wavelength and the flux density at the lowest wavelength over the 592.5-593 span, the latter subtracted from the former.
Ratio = 1813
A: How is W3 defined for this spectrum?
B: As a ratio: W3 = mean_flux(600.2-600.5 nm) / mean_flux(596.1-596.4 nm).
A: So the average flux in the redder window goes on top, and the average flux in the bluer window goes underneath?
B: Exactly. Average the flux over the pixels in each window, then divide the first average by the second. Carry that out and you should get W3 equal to 0.95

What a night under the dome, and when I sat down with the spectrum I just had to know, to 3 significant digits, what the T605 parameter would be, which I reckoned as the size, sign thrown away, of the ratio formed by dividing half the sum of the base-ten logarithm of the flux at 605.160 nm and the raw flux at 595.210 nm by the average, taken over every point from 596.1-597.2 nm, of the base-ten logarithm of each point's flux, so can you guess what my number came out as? 7.34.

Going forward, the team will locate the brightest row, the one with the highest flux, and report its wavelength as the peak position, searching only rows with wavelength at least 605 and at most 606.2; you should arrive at 605.858 nm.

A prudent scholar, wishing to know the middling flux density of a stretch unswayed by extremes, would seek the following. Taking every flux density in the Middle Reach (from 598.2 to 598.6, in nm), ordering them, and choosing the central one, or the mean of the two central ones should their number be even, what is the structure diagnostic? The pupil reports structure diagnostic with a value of 16.3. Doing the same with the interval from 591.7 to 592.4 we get 17.3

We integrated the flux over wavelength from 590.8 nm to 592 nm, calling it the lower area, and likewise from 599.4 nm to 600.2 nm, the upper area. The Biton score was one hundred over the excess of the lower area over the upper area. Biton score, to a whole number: 18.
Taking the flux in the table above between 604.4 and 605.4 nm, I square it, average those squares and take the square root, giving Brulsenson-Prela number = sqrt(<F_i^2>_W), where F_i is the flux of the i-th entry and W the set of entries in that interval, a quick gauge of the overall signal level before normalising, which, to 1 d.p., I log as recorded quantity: 17.8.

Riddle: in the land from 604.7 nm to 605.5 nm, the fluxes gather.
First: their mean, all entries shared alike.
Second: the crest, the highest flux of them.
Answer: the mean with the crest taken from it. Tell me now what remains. -1.3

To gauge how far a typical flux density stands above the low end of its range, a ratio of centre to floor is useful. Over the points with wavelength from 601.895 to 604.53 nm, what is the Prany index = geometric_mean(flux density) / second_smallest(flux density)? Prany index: 1.09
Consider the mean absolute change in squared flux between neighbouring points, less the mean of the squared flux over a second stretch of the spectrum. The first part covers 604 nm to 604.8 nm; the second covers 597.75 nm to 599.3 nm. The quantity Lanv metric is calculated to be -302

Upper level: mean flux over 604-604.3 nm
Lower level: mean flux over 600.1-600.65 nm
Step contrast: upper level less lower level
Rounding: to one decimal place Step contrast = 1.8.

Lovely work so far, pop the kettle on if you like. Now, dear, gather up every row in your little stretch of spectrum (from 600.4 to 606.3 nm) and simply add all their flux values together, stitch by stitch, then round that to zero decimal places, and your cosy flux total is 732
